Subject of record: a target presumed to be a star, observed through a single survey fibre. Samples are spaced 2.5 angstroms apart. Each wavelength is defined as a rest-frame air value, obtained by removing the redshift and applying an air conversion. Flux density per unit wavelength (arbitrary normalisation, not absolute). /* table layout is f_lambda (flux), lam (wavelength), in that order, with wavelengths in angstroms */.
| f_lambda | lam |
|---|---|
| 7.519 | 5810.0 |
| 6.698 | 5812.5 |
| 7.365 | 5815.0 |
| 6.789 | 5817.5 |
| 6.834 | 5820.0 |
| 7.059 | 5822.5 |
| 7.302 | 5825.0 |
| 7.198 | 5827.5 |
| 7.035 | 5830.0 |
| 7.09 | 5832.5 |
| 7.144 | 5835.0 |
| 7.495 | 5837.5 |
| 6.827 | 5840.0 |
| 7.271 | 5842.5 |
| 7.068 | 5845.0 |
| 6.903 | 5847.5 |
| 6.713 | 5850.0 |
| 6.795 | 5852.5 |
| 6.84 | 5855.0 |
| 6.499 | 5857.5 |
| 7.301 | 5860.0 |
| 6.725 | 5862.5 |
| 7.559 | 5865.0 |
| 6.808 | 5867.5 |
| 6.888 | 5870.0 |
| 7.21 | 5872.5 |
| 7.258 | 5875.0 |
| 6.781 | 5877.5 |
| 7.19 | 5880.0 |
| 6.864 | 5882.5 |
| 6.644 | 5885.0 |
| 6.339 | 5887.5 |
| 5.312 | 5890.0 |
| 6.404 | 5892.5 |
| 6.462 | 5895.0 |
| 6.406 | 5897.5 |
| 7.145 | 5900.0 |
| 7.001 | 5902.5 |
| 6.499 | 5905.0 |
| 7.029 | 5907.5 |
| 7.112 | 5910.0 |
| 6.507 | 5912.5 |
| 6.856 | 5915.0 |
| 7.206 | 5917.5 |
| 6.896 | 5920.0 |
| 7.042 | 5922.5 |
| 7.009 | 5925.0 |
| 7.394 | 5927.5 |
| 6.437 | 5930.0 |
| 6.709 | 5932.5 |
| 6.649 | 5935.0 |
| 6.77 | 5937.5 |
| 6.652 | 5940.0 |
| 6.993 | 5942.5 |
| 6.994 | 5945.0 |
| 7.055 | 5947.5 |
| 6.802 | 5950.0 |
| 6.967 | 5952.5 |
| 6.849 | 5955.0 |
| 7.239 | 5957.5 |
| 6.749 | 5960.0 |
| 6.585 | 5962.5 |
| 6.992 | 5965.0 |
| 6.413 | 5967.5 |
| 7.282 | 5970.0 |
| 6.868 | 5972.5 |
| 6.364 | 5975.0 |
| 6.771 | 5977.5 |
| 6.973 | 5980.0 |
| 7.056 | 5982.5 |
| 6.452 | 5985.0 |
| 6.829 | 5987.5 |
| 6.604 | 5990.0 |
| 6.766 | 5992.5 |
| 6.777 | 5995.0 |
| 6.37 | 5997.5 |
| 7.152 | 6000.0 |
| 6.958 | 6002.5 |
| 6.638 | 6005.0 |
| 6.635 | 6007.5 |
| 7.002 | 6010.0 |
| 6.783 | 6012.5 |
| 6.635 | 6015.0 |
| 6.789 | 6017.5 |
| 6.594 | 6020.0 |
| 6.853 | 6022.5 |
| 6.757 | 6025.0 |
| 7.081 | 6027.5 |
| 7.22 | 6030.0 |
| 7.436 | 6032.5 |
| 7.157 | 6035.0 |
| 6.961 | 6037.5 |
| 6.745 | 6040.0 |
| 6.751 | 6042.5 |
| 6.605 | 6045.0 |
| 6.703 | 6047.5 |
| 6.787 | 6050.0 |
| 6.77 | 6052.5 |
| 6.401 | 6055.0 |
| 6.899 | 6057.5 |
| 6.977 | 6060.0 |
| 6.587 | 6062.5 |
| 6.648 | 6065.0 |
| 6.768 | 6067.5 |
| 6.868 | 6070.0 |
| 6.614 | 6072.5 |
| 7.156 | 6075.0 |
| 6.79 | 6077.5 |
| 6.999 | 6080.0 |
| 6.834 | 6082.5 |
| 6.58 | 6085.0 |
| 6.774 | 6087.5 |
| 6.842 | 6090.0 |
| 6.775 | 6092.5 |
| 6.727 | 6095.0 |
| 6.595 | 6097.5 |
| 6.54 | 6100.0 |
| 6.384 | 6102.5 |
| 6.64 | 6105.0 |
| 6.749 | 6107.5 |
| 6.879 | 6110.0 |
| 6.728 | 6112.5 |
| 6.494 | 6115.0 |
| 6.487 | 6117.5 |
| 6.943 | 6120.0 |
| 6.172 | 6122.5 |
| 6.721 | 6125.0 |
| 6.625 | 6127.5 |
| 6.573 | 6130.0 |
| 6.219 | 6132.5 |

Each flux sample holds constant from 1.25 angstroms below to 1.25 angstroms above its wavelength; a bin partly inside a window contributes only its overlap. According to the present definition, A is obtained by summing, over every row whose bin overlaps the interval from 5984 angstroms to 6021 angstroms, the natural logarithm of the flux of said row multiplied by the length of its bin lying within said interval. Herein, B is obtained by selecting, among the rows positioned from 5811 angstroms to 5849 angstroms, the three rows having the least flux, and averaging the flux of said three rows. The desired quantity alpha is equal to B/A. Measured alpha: 0.0960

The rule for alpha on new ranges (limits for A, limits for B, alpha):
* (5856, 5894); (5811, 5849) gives 0.0932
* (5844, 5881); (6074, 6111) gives 0.0906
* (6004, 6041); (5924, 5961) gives 0.0922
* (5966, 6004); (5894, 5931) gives 0.0885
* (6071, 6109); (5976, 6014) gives 0.0894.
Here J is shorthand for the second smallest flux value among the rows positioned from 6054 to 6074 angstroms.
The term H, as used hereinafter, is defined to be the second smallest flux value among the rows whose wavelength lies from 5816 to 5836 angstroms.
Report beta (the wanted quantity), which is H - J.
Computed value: 0.25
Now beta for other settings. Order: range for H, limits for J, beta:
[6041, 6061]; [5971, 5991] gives 0.15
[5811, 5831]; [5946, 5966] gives 0.04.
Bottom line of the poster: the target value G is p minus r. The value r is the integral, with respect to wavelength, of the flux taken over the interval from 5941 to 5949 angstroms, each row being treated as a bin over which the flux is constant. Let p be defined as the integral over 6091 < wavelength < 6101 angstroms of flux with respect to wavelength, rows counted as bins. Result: 11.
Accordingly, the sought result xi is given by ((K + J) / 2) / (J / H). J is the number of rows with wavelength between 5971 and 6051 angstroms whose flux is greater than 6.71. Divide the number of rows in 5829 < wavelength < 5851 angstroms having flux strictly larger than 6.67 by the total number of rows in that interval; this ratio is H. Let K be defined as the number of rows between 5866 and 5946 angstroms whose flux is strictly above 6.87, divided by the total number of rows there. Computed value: 0.51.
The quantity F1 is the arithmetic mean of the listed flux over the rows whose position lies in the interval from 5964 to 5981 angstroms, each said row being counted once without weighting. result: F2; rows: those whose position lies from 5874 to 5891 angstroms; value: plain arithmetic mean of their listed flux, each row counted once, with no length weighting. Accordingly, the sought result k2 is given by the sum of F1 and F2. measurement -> 13.44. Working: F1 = 6.8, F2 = 6.63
